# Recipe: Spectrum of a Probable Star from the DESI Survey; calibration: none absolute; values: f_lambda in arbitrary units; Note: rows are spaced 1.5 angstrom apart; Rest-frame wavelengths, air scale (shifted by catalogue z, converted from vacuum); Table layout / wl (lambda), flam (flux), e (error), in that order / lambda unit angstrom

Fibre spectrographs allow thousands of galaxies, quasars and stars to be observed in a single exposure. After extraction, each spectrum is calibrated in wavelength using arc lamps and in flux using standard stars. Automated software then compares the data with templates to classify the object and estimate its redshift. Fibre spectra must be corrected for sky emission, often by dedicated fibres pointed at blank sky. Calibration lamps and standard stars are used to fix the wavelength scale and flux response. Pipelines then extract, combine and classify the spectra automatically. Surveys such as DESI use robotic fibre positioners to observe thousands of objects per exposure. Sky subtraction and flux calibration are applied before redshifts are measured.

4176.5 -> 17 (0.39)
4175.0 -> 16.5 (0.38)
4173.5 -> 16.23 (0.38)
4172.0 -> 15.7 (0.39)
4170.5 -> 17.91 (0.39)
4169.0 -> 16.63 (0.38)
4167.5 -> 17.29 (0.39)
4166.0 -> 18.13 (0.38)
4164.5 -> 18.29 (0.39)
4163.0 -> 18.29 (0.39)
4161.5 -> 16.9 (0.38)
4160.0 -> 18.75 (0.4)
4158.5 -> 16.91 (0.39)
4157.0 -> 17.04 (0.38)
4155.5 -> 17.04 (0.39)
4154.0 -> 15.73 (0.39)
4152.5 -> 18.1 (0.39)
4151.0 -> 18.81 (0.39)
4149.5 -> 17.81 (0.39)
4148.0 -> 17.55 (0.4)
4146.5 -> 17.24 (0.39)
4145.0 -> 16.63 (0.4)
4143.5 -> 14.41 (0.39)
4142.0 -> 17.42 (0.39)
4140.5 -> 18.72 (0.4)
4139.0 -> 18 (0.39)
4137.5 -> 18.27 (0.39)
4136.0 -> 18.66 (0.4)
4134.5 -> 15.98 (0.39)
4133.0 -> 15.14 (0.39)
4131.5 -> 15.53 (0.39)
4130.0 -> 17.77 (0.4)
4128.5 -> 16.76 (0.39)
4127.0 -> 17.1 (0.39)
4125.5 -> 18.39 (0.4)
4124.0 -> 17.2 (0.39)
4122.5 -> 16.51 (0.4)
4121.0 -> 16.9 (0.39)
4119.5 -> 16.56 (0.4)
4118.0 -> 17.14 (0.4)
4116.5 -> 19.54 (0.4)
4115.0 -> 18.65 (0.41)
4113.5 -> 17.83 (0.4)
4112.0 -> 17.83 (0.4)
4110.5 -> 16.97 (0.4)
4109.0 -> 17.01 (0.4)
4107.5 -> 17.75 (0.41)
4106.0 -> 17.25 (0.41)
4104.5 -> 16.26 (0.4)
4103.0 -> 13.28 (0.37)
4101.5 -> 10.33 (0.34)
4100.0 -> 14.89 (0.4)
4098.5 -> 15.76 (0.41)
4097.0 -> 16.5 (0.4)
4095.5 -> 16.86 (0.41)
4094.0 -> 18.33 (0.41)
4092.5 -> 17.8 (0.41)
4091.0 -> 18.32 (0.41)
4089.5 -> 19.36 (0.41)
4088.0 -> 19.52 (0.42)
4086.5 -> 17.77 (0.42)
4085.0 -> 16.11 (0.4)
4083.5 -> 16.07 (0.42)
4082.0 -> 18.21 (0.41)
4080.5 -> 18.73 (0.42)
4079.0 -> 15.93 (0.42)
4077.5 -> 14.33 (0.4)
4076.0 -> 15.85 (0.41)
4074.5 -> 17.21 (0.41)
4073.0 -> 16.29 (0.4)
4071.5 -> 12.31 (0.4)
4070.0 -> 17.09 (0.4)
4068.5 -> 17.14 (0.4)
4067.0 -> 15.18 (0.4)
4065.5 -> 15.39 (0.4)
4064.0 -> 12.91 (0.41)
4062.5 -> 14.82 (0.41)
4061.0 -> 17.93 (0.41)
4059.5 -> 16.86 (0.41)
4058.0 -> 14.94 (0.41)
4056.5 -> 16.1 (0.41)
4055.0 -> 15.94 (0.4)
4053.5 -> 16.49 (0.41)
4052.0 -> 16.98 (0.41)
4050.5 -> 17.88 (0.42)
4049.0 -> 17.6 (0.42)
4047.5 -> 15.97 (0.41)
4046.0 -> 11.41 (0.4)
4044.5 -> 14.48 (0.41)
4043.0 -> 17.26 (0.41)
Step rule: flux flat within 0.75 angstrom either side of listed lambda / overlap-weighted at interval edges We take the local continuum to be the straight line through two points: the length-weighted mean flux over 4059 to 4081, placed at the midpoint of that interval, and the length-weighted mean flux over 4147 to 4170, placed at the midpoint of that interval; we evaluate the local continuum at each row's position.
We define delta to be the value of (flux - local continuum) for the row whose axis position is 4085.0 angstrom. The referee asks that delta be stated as 0.00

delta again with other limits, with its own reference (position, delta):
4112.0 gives 1.19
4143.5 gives -2.85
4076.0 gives -0.09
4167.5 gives -0.44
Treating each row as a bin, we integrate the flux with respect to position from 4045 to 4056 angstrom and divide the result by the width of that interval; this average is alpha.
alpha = 16.0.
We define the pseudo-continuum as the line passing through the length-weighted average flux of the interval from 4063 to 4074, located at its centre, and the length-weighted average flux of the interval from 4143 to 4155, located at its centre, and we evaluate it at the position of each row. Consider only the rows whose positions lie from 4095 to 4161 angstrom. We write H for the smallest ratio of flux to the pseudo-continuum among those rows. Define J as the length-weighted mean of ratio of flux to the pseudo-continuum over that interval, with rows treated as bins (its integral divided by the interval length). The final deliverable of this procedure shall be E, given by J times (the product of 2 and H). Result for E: 1.32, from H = 0.646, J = 1.02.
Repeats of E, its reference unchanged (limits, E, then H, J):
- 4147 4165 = 1.86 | 0.914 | 1.02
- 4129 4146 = 1.71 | 0.850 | 1.01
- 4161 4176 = 1.75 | 0.891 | 0.98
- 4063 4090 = 1.71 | 0.805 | 1.06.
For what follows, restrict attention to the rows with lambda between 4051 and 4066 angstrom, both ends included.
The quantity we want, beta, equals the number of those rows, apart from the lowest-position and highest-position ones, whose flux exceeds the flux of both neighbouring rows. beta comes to 2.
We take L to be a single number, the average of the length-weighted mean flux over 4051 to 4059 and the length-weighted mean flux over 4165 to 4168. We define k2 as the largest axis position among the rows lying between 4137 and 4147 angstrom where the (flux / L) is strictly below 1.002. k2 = 4145.0 angstrom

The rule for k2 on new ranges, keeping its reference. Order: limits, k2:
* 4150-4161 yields 4158.5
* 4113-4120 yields 4119.5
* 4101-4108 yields 4104.5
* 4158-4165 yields 4161.5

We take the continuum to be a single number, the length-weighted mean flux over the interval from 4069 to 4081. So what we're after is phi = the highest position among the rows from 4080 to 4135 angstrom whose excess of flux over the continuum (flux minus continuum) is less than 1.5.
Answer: 4134.5 angstrom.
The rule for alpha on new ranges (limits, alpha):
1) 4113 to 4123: 17.6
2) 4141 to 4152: 17.2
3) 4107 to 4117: 17.9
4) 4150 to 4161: 17.5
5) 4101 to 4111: 15.6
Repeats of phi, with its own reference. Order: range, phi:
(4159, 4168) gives 4167.5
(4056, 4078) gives 4077.5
